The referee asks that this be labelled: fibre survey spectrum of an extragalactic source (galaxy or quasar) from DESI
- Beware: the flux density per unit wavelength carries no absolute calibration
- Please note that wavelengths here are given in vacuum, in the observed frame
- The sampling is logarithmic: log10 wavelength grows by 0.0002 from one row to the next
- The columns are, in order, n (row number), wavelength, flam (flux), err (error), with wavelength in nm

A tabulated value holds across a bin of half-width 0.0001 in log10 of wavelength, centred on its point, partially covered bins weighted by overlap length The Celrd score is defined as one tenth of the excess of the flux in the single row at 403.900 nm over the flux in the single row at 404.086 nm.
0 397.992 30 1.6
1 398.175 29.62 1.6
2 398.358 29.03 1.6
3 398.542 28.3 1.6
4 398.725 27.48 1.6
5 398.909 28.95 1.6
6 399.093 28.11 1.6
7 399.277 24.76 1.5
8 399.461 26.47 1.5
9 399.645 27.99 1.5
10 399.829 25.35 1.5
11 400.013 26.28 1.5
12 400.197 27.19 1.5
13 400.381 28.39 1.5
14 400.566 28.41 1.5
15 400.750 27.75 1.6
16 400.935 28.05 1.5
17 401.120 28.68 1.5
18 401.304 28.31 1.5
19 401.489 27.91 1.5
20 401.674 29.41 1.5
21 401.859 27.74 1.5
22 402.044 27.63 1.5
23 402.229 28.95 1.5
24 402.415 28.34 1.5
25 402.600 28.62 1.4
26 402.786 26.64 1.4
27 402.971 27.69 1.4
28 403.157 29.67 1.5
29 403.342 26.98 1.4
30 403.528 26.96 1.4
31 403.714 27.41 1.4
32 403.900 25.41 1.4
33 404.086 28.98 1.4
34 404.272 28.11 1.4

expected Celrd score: -0.36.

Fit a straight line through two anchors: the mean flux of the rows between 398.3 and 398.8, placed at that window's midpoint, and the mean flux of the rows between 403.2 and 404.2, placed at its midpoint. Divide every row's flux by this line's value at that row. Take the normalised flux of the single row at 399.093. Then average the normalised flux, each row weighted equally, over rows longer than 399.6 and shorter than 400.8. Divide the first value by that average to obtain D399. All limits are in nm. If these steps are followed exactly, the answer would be 1.02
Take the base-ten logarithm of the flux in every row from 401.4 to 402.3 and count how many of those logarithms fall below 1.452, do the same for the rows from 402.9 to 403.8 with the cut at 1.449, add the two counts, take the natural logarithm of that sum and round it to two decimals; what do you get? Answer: 1.95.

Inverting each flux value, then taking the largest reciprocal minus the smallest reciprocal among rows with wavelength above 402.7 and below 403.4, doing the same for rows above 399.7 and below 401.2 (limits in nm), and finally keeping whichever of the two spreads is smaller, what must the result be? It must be 0.0038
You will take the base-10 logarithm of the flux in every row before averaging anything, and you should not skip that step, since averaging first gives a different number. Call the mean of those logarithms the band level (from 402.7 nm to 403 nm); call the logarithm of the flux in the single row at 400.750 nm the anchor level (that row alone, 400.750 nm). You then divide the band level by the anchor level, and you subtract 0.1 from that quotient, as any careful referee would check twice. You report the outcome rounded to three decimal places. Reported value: 0.894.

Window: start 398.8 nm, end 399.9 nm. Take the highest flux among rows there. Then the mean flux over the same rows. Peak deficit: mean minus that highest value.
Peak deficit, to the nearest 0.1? -2.0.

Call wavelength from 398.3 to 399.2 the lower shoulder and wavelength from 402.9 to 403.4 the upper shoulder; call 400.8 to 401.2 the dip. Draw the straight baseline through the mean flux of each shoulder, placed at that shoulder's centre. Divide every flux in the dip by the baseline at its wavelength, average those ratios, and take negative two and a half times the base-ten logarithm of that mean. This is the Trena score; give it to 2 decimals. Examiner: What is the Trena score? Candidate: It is 0.00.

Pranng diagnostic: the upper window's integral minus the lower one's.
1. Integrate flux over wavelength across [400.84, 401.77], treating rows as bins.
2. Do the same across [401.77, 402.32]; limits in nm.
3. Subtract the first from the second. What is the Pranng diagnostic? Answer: -11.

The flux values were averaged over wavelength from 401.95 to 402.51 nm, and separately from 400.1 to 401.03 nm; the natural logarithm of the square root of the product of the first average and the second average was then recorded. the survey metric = 3.34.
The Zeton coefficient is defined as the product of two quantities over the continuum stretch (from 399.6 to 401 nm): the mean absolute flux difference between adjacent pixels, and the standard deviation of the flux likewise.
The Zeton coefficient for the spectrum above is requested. 1.0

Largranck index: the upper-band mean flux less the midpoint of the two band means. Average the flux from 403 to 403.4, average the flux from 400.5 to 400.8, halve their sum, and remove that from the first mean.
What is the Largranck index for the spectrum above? 0.1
